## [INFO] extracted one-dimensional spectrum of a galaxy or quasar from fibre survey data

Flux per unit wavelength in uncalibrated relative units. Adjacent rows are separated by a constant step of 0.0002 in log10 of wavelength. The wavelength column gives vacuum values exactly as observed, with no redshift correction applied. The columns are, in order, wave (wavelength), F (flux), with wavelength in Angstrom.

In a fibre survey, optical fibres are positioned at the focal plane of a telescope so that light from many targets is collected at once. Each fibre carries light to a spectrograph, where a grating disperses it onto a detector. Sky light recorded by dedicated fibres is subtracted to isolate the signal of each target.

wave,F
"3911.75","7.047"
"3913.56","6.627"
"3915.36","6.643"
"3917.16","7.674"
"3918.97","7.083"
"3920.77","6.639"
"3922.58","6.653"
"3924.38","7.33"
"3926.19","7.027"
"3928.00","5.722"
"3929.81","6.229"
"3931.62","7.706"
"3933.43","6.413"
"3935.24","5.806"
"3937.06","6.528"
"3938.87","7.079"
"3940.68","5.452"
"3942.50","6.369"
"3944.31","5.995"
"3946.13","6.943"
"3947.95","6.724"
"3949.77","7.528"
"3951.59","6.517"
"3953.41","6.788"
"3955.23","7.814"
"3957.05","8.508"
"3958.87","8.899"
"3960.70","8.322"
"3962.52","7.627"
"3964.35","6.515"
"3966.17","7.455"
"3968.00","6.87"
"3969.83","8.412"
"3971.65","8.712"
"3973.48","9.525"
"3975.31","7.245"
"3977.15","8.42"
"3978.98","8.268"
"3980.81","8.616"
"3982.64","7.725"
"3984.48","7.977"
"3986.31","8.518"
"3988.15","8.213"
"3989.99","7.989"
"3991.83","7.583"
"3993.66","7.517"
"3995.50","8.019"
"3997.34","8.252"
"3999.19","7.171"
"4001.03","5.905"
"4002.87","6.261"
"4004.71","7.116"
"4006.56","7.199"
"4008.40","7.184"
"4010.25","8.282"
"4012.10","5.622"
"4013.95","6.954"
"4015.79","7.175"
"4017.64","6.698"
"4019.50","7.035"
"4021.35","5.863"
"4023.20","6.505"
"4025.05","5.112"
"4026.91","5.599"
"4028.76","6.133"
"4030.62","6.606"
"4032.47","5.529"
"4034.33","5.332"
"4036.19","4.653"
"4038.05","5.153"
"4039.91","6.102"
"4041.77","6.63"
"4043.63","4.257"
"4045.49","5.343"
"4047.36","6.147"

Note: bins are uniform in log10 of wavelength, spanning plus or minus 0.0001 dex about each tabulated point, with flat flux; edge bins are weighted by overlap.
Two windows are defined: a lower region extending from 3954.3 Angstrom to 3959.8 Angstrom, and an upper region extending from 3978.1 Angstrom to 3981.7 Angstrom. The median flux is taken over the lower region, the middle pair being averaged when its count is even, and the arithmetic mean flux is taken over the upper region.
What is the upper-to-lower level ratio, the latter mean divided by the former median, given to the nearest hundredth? 0.99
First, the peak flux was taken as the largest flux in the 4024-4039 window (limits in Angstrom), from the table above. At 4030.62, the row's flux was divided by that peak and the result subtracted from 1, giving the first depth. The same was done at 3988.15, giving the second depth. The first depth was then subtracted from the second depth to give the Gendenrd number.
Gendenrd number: -0.24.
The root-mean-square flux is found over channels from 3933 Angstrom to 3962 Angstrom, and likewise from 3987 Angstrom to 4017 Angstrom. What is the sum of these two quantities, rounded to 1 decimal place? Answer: 14.4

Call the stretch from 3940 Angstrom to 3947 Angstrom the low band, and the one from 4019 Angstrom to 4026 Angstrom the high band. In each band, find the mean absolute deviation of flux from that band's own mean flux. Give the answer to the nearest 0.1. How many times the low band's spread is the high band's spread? 1.4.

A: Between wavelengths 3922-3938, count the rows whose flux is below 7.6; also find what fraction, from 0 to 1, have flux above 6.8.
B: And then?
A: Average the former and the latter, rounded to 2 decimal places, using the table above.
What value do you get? 4.17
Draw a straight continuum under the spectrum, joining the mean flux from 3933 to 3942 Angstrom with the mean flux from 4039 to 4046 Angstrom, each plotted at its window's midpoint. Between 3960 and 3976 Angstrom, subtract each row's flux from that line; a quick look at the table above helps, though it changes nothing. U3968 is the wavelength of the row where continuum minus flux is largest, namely 3964.35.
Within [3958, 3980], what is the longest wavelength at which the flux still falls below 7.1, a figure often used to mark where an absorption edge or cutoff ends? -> 3968.00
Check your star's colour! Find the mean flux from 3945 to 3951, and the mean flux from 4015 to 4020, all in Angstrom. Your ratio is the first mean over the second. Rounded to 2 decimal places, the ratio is 1.01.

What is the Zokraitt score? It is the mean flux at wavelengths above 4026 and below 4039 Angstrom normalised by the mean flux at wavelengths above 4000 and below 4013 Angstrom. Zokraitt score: 0.82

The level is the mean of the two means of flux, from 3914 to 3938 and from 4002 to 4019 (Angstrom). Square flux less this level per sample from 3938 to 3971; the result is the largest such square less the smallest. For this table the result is 4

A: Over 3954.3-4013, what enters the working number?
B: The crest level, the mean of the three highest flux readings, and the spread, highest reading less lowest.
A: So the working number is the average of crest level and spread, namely 6.5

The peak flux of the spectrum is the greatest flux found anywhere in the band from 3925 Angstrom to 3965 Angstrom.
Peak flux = 8.899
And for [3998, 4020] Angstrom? 8.282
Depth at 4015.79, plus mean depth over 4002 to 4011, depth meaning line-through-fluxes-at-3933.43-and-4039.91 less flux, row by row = -2.0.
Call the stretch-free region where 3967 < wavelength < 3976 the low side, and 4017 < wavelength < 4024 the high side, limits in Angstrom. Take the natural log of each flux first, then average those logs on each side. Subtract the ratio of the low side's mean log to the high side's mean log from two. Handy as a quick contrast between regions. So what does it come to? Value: 0.88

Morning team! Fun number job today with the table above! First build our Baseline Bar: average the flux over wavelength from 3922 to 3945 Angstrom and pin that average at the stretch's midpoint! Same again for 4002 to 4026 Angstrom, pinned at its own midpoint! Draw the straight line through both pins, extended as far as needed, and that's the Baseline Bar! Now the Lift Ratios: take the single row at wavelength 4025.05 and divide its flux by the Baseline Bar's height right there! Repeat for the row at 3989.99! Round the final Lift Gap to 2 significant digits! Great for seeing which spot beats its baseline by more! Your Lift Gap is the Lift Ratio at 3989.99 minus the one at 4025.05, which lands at 0.44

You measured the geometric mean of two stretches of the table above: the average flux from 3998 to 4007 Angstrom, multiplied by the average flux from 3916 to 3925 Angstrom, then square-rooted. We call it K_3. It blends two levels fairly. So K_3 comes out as 6.9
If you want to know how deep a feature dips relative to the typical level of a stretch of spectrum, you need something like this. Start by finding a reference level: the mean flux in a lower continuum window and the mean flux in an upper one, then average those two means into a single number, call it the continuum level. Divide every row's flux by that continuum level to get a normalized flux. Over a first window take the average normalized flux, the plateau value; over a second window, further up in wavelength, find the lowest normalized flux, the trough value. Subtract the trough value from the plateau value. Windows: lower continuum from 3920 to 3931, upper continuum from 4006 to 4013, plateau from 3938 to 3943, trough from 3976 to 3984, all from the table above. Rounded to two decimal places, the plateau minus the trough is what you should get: -0.21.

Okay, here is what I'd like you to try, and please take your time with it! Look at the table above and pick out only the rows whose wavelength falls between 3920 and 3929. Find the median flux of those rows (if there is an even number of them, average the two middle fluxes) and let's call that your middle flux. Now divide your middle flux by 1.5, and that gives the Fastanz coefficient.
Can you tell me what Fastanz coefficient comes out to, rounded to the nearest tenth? 4.4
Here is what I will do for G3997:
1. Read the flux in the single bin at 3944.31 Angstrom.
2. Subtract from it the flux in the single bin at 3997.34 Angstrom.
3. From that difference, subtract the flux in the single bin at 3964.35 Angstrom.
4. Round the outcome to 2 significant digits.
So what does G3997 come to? -8.8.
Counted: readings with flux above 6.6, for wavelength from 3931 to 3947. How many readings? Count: 3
